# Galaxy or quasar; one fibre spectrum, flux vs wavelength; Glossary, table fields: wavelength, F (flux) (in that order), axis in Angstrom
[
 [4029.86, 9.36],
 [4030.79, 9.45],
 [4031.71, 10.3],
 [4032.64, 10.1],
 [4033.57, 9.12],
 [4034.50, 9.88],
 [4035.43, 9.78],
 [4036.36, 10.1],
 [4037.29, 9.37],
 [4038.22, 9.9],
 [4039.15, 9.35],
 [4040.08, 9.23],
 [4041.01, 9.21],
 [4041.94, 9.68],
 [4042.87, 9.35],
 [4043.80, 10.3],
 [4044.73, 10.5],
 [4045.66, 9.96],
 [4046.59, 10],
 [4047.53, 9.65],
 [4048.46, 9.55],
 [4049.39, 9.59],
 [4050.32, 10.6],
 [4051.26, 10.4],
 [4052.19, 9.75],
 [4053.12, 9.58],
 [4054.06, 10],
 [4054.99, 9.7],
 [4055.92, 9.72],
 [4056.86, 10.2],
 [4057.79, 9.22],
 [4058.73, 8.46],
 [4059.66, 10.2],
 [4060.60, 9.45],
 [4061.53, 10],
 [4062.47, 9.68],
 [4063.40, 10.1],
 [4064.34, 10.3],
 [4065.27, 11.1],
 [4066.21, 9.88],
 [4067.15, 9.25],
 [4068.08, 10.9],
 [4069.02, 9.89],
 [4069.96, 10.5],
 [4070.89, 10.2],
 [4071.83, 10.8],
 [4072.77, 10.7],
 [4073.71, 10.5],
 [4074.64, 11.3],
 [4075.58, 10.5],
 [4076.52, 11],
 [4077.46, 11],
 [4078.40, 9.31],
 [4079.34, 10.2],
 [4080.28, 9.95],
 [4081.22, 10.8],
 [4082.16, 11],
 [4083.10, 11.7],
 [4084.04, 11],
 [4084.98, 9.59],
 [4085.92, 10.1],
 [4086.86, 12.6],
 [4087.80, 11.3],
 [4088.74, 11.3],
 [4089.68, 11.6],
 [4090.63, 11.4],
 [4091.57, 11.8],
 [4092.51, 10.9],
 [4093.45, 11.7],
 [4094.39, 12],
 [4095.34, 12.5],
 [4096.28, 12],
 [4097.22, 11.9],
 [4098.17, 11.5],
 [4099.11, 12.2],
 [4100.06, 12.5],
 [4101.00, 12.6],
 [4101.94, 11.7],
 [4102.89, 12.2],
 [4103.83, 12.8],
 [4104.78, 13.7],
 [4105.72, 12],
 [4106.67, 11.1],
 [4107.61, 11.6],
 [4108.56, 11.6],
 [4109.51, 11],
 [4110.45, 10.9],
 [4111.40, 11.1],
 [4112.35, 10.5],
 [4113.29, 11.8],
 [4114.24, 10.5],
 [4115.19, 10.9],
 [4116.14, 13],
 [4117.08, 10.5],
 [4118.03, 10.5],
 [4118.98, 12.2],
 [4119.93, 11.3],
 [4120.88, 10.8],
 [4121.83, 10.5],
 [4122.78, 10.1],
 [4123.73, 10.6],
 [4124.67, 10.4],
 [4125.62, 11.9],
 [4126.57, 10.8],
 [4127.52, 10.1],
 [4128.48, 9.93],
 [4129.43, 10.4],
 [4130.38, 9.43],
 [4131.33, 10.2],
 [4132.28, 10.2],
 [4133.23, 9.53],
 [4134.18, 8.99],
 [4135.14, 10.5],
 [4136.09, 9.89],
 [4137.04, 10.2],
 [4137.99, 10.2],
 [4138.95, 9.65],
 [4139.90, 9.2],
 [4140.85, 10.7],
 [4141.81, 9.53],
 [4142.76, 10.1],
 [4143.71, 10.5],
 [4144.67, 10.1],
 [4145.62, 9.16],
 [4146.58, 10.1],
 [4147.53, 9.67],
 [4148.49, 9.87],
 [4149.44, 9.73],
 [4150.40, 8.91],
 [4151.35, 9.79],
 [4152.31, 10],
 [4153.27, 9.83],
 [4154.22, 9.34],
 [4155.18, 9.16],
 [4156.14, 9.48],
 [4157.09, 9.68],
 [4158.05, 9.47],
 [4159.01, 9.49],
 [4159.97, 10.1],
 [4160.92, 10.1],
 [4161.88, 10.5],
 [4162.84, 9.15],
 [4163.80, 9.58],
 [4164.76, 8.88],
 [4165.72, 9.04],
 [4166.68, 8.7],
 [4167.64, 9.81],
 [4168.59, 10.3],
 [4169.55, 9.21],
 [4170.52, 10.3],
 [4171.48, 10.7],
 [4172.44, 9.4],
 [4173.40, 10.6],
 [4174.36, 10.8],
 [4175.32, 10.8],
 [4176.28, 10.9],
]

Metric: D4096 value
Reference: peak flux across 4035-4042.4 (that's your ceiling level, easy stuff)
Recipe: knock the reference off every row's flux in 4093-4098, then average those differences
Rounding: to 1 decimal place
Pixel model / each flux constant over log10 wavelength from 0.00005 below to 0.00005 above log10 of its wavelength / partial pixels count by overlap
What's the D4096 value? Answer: 1.9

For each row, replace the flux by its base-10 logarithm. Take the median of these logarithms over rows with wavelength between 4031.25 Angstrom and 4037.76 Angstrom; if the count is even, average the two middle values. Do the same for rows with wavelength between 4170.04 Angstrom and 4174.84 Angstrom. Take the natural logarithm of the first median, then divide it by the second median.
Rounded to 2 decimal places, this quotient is -0.01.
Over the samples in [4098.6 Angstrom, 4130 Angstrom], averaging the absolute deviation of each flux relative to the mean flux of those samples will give 0.80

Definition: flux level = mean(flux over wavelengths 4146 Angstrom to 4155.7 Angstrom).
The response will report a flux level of 9.6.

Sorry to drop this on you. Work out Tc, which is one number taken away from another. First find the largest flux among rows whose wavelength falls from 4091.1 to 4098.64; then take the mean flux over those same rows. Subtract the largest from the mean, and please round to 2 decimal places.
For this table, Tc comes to -0.71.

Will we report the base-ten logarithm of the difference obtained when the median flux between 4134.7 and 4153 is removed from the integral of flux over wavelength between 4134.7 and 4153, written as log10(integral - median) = 2.23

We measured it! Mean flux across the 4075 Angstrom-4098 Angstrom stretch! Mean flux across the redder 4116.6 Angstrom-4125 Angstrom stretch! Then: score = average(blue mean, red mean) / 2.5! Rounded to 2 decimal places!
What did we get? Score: 4.38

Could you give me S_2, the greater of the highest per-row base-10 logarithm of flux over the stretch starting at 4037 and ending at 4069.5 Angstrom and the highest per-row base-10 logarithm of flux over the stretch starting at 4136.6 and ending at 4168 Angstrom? 1.05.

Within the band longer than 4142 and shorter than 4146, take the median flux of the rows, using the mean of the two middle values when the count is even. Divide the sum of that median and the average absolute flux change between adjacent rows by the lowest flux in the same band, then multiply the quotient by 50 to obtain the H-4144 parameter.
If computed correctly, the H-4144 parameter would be 58.3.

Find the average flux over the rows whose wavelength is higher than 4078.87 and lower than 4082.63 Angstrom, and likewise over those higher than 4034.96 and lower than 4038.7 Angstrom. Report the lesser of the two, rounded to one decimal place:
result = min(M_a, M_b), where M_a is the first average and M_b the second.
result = 9.8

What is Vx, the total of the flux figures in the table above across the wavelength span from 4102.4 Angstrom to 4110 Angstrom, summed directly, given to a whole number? 96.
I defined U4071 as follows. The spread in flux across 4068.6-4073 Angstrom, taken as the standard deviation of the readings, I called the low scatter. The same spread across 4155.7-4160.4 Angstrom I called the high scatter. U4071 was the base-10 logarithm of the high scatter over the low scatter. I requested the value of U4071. -0.1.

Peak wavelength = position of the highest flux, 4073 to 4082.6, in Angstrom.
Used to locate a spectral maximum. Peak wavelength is 4074.64 Angstrom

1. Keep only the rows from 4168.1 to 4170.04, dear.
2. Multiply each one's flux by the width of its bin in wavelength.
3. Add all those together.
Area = 19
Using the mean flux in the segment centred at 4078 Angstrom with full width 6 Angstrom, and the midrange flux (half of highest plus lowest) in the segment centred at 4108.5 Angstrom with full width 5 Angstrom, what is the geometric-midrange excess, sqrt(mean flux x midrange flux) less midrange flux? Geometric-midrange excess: -0.5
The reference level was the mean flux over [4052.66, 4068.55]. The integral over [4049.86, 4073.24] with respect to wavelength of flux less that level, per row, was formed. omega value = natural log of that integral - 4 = -2.7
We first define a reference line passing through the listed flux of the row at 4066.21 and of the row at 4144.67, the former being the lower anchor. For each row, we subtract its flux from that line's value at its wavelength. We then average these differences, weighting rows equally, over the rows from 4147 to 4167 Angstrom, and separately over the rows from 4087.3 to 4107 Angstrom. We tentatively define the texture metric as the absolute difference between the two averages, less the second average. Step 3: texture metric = 4.5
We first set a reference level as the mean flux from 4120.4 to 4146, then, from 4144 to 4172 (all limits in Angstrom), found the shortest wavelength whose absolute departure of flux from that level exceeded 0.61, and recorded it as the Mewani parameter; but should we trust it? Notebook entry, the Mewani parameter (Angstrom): 4145.62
